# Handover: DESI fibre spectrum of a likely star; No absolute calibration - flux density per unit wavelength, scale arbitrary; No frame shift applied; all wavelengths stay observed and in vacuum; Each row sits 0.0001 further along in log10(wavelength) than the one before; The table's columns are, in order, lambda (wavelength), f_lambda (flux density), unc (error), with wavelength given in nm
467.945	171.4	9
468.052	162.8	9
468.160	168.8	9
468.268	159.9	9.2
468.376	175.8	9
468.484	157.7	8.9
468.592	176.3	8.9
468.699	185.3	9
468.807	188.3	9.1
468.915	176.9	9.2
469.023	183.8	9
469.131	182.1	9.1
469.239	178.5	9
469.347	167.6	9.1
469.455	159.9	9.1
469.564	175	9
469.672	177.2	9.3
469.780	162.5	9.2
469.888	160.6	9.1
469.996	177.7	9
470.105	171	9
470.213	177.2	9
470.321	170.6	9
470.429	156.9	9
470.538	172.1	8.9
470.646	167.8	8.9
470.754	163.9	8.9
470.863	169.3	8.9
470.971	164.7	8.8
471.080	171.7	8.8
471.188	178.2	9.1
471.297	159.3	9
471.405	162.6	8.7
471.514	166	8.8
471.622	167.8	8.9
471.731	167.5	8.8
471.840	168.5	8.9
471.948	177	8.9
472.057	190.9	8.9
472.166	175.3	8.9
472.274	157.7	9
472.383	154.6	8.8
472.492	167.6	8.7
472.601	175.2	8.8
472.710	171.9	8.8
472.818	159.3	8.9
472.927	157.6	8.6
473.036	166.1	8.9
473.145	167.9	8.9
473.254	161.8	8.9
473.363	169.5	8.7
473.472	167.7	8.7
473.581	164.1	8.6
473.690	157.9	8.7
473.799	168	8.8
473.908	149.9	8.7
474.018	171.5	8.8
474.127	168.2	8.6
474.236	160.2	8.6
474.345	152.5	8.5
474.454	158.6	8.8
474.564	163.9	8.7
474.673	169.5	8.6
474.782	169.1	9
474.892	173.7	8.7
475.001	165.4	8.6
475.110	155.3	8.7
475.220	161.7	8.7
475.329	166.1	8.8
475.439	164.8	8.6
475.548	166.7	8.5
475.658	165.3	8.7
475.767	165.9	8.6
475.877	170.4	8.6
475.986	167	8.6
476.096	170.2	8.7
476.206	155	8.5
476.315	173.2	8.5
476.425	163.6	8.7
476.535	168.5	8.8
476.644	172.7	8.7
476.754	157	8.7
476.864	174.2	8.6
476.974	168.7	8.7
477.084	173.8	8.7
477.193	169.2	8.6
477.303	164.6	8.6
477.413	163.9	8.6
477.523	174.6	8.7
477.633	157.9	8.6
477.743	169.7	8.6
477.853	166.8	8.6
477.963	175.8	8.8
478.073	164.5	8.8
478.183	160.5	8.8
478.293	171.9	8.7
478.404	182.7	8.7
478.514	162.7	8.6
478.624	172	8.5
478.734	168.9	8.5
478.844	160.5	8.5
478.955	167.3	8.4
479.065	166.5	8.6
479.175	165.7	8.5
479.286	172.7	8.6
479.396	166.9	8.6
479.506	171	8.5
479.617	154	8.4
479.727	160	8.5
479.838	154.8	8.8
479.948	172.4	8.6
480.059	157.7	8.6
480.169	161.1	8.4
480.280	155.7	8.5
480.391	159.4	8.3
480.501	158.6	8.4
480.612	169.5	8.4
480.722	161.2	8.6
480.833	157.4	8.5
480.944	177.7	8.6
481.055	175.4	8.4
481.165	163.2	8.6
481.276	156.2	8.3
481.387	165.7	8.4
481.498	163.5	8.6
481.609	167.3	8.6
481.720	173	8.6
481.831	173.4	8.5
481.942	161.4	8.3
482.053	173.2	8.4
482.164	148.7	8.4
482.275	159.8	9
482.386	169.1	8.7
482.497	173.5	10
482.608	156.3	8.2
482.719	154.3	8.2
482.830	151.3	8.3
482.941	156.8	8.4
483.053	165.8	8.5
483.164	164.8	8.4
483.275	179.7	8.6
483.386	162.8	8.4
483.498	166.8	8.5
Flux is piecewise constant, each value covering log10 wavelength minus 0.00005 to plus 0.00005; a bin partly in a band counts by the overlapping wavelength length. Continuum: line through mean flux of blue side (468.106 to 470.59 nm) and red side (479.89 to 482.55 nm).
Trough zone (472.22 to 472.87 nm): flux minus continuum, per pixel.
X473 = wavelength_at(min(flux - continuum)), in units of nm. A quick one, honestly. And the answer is 472.383 nm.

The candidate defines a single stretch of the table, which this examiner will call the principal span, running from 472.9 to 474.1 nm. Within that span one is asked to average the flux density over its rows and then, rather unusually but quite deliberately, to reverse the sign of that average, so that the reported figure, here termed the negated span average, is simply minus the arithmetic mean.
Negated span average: -164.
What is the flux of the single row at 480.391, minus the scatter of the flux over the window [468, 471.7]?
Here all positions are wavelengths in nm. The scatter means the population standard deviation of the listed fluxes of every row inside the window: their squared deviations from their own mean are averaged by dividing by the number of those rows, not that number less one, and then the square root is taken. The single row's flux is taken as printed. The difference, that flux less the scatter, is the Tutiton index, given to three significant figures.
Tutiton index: 151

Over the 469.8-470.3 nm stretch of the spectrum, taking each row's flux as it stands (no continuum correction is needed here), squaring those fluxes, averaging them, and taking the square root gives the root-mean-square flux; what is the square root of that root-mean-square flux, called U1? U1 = 13.1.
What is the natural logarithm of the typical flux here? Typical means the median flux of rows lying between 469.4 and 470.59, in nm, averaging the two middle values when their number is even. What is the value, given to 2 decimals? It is 5.14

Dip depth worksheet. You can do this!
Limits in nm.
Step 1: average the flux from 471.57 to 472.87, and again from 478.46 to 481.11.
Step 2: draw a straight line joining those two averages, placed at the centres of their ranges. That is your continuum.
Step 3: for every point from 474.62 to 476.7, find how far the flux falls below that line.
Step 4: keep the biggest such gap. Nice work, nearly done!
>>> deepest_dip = 12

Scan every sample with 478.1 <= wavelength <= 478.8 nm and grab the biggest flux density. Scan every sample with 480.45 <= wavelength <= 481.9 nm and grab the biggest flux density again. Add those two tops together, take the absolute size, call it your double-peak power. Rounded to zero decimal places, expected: 360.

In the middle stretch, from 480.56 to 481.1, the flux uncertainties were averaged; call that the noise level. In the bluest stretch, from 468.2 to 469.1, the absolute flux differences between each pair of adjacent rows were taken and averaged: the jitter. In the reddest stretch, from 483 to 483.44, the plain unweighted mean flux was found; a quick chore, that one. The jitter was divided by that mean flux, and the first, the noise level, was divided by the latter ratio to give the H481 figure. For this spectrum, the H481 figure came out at 121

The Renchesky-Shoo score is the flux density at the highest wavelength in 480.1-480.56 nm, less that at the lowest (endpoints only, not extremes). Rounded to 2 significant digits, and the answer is -2.5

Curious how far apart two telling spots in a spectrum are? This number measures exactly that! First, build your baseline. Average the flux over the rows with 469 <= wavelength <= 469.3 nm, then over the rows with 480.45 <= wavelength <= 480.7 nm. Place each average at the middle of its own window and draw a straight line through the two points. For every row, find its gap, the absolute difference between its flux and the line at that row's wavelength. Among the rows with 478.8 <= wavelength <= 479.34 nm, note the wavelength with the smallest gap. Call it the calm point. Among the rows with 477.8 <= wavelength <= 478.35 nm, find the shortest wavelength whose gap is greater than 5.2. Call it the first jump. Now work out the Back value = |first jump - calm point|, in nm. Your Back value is 1.10 nm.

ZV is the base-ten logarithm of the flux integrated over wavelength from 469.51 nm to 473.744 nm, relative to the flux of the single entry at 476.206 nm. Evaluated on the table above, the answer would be 0.7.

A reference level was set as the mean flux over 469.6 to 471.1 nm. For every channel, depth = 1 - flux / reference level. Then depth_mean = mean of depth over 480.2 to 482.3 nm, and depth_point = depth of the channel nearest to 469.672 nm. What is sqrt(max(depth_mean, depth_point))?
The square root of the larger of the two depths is 0.16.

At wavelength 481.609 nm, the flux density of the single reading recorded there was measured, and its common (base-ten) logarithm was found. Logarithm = 2.22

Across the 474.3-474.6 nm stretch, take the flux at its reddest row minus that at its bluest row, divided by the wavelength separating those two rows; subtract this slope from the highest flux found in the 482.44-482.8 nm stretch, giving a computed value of 121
